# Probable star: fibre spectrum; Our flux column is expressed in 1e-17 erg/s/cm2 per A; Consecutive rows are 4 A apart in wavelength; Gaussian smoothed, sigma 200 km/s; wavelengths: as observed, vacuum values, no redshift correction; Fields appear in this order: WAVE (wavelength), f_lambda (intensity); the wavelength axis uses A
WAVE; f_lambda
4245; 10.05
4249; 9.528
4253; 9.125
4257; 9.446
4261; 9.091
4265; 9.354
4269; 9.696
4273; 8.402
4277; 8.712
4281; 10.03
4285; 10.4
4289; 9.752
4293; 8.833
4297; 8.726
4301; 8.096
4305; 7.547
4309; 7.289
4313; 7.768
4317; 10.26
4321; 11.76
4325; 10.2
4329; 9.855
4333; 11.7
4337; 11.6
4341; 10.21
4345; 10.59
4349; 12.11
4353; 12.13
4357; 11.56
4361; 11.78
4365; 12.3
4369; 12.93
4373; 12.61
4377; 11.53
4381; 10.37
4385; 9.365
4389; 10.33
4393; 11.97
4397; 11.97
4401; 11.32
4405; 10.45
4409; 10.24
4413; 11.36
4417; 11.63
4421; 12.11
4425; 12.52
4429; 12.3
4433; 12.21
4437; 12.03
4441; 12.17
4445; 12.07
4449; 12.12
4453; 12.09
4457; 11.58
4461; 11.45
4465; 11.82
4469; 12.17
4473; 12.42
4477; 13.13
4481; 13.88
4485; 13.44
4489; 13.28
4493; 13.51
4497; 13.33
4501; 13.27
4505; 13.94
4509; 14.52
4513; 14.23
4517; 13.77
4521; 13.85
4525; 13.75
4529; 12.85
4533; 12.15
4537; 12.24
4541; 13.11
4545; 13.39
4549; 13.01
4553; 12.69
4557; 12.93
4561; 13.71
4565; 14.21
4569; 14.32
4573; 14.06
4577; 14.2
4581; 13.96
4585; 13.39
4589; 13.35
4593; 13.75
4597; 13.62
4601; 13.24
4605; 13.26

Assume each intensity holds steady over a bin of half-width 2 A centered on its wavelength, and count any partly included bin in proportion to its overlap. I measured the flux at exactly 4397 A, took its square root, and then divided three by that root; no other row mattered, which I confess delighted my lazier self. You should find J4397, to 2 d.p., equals 0.87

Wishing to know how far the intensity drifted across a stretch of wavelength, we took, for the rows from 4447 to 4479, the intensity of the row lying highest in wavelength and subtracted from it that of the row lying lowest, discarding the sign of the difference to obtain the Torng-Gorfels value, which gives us 1.0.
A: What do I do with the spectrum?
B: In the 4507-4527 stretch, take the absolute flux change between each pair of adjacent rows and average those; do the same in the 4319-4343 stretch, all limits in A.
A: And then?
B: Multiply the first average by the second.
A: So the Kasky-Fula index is 0.24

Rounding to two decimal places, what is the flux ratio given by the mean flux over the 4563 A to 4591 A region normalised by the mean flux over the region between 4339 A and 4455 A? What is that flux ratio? 1.20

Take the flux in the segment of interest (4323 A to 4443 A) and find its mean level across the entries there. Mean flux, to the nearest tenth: 11.4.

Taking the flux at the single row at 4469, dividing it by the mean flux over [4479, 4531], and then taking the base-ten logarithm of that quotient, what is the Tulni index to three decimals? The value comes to -0.050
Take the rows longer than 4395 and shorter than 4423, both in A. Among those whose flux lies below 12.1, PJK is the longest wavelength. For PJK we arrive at 4417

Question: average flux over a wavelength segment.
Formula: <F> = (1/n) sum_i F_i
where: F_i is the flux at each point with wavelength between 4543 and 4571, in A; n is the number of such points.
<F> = 13.5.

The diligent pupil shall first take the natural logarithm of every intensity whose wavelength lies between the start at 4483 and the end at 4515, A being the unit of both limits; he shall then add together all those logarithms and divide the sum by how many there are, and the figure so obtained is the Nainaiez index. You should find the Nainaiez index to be 2.6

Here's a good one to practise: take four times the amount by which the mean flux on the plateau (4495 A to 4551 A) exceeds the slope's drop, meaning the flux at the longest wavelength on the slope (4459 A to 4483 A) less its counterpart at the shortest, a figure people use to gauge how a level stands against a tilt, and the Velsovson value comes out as 44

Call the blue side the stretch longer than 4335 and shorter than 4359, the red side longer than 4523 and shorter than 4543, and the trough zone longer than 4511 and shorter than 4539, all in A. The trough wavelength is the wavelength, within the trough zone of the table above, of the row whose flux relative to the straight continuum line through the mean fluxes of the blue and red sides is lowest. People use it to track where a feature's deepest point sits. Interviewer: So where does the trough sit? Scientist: 4533 A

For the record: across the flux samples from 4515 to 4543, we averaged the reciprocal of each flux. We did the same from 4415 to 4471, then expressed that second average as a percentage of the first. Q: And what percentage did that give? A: 109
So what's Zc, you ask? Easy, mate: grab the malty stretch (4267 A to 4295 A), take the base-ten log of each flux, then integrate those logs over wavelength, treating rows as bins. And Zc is 27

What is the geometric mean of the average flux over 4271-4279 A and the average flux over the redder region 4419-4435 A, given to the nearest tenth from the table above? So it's 10.3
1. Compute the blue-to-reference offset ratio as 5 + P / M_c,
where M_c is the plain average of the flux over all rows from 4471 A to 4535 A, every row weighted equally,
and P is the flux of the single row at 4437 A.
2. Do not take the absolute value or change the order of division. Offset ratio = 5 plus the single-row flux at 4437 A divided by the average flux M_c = 5.89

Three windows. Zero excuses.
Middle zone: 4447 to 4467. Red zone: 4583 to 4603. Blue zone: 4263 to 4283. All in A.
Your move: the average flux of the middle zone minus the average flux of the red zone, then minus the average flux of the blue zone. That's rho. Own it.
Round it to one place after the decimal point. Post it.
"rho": -10.9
